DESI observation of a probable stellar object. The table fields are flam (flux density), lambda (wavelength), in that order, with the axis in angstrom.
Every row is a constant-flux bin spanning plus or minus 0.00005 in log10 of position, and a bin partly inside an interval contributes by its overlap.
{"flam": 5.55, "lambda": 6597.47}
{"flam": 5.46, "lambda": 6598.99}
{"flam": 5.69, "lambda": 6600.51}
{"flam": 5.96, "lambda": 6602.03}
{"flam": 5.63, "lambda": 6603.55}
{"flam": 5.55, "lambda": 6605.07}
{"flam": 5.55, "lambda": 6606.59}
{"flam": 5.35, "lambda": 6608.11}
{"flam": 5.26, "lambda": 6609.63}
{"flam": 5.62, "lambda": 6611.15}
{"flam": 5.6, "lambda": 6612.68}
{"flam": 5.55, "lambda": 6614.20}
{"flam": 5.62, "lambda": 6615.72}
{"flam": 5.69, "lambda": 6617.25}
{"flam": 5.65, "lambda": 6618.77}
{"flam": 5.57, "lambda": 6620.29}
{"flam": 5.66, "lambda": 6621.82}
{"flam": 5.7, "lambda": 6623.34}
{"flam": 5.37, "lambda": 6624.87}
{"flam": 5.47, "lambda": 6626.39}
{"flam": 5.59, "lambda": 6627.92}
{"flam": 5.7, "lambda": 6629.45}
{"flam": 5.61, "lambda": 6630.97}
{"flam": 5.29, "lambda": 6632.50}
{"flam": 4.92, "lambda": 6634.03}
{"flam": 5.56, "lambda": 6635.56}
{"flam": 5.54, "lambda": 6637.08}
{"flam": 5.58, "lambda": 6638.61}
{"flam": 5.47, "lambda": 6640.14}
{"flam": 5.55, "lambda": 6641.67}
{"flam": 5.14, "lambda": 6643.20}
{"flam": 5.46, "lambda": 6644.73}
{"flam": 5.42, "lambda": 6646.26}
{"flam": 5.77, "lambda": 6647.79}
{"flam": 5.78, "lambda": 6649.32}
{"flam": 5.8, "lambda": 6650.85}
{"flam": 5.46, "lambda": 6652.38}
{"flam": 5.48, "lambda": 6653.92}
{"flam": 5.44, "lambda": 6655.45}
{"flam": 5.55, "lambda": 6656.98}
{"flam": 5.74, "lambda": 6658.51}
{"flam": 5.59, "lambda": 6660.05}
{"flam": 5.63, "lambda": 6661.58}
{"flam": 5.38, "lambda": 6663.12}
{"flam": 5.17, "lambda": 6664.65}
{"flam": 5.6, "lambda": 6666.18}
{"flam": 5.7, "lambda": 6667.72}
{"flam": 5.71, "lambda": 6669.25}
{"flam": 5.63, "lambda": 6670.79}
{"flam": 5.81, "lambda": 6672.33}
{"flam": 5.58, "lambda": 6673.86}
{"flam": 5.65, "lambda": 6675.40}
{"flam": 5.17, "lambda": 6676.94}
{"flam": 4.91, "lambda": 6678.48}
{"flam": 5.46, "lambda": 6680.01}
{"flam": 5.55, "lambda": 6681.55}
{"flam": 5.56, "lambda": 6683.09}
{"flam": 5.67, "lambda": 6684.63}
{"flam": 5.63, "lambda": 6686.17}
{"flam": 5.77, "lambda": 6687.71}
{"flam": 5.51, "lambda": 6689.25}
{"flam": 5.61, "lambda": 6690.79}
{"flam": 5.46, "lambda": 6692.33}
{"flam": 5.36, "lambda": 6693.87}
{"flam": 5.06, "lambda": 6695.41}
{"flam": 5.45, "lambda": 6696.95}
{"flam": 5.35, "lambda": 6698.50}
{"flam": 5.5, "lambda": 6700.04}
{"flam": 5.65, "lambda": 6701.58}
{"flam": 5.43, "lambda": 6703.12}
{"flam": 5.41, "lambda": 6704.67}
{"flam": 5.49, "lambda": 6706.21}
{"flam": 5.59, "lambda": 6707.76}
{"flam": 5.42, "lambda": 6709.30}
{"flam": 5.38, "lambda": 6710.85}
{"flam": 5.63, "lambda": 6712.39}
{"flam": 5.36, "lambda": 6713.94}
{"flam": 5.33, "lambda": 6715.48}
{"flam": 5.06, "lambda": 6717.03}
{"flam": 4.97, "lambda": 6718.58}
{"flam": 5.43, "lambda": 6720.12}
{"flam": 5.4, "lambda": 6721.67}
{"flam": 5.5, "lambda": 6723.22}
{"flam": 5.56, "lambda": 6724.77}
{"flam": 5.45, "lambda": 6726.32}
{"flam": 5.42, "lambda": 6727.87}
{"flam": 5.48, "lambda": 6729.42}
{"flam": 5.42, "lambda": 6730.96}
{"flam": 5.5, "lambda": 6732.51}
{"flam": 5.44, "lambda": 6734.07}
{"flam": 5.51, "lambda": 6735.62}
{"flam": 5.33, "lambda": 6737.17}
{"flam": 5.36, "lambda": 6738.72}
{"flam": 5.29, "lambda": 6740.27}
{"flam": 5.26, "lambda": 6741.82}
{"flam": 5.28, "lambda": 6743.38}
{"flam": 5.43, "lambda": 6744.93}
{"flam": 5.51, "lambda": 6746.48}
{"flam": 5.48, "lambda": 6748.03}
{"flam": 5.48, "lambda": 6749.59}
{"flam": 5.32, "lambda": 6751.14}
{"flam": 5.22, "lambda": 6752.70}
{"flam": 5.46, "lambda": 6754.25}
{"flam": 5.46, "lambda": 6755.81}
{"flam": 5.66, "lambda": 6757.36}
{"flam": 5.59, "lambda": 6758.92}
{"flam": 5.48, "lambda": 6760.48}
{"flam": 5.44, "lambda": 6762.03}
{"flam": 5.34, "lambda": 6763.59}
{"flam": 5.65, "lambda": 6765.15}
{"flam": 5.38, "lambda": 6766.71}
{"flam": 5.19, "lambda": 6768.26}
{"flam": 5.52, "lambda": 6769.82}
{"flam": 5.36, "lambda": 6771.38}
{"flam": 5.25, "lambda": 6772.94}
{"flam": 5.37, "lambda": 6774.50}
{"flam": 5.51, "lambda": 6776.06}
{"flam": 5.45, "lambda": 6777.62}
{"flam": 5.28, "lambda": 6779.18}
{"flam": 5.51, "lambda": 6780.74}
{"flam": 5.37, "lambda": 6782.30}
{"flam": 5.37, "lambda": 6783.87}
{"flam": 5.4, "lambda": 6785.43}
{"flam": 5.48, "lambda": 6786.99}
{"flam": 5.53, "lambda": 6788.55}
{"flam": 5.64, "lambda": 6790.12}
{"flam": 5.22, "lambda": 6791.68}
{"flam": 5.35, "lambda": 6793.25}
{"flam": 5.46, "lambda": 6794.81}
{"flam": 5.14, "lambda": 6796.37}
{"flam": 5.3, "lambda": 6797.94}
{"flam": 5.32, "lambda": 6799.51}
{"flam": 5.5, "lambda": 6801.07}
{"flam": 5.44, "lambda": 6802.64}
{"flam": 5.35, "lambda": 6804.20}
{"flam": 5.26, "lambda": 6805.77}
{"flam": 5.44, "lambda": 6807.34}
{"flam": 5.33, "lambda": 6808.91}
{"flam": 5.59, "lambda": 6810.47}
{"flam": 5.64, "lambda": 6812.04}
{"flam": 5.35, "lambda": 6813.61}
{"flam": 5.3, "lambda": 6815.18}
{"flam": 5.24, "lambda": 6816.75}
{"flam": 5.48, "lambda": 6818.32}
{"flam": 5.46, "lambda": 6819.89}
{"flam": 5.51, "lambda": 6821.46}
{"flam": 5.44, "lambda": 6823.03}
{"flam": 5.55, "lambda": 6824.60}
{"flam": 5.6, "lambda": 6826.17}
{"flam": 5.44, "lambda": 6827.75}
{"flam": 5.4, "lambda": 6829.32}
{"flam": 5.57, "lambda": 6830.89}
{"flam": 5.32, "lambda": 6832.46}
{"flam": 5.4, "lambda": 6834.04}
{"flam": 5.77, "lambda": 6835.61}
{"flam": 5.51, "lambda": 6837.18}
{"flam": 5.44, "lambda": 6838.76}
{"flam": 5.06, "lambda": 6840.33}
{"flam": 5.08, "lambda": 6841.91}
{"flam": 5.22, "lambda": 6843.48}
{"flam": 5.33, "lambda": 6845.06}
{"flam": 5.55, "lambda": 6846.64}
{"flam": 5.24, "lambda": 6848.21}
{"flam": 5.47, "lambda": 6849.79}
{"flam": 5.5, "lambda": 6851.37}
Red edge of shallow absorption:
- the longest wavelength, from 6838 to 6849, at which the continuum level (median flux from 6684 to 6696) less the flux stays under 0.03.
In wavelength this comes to 6846.64 angstrom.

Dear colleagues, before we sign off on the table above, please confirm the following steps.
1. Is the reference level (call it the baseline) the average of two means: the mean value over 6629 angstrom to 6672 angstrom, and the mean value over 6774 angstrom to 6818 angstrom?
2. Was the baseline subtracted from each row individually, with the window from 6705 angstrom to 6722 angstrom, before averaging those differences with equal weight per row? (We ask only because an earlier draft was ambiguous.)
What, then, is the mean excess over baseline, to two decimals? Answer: -0.09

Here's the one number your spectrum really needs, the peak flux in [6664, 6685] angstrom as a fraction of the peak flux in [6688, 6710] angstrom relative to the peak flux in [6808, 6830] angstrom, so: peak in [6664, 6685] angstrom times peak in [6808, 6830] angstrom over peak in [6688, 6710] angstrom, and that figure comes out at 5.80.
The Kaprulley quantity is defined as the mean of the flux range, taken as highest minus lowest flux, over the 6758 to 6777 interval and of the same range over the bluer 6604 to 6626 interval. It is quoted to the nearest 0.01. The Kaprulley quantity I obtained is 0.45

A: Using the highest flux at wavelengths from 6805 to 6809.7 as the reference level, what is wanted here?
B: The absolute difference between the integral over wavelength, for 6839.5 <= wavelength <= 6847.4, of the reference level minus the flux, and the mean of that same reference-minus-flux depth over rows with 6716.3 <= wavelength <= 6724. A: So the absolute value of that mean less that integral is 1.3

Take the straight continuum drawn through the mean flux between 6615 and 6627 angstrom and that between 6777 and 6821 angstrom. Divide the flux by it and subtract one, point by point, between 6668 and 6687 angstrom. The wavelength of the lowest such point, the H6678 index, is 6678.48 angstrom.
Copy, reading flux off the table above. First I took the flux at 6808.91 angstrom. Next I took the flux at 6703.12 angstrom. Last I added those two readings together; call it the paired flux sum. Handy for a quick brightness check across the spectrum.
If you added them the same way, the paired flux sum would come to 10.8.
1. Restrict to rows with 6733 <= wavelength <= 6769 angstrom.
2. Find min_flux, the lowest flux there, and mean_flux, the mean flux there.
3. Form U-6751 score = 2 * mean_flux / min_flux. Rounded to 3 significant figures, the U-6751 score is 2.09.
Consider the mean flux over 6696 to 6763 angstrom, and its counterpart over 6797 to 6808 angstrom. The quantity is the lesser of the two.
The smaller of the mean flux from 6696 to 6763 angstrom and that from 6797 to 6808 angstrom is 5.37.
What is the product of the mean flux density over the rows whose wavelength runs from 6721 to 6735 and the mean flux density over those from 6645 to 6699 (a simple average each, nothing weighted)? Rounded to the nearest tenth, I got 30.2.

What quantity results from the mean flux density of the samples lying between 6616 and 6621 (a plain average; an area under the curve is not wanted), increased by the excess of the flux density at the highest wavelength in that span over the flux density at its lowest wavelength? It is 5.52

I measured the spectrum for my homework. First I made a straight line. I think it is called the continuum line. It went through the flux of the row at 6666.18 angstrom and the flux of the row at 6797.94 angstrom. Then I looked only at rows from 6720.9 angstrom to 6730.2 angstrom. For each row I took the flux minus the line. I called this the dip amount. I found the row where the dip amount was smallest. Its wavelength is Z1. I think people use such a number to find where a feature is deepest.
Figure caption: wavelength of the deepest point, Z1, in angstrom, 6721.67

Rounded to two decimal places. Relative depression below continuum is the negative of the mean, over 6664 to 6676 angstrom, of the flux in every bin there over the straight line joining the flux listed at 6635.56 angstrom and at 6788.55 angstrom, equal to -1.01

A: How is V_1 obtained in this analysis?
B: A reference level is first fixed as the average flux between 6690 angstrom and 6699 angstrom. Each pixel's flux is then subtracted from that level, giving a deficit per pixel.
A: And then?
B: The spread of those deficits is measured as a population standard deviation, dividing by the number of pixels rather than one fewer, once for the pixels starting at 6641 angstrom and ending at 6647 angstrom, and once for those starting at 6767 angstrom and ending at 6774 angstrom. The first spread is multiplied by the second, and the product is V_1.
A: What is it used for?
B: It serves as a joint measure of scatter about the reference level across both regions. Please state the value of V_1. 0.019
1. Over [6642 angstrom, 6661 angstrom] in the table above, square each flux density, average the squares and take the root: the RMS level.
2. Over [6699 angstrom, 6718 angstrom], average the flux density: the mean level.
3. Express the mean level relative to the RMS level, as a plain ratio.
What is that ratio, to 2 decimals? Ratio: 0.98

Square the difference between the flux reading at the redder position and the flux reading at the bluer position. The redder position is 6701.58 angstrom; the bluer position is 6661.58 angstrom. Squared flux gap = 0.000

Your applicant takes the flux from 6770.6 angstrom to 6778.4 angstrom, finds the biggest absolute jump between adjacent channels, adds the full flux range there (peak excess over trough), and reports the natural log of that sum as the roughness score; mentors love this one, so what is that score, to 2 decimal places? -0.92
